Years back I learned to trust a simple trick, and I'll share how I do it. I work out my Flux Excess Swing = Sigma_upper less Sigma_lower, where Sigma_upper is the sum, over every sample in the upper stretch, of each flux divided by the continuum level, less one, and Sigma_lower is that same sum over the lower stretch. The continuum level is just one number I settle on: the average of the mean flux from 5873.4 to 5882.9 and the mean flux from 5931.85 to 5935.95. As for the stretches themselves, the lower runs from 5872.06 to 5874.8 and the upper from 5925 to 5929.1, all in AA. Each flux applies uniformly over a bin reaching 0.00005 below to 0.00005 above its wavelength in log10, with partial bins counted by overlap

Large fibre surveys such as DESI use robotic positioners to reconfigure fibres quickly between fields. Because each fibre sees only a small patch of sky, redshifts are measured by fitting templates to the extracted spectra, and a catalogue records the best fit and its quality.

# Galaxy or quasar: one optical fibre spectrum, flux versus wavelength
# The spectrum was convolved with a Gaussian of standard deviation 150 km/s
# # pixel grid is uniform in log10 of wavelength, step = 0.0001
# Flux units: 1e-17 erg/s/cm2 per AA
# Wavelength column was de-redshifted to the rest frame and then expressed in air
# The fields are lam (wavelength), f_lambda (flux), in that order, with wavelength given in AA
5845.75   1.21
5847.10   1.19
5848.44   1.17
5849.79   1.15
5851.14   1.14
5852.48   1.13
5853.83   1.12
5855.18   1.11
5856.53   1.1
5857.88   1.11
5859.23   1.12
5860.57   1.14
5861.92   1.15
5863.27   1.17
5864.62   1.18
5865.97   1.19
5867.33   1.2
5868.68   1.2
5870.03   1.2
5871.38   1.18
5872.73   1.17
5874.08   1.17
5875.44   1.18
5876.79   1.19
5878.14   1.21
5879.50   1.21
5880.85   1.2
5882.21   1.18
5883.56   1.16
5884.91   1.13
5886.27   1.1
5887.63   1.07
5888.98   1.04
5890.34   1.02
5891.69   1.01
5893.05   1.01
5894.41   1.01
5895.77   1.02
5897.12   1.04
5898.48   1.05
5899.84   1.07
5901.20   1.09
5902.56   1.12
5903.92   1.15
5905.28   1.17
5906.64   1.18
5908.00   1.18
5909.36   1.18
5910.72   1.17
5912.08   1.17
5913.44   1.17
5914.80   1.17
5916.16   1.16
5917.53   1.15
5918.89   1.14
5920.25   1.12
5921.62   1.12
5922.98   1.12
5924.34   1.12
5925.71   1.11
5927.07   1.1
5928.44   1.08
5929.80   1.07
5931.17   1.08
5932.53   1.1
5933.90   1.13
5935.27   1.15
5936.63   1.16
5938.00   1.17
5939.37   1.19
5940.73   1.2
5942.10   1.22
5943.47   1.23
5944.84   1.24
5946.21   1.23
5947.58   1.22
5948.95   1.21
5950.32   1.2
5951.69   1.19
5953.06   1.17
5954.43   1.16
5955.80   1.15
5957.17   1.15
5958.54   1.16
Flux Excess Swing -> -0.18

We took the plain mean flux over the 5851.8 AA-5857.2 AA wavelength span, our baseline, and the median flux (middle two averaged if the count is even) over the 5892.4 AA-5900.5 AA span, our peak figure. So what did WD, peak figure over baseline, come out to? 0.92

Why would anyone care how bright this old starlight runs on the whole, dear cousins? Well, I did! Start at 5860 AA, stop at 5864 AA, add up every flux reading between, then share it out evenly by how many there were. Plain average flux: 1.15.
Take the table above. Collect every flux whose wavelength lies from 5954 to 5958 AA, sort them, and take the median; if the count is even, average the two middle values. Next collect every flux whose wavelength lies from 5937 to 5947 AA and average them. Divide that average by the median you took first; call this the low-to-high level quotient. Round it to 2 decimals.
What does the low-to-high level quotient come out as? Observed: 1.05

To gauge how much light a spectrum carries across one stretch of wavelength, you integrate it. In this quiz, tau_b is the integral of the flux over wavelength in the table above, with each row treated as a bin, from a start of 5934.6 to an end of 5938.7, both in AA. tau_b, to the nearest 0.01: 4.76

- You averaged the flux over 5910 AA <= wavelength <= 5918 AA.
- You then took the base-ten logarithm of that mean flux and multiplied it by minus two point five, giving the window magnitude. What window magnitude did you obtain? -0.17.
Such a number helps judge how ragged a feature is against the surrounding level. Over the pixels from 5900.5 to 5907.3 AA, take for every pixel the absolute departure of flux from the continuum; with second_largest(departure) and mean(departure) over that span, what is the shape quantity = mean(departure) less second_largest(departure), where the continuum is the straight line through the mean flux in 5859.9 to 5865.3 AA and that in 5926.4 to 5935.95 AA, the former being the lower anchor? -0.012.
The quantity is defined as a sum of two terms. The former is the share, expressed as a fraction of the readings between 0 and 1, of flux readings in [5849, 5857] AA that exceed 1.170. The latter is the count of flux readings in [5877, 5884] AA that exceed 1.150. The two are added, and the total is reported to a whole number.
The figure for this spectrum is 5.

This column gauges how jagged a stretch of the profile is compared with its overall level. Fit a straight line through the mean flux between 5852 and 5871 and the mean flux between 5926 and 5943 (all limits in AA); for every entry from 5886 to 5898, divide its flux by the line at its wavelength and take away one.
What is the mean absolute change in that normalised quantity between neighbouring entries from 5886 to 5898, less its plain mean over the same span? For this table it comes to 0.11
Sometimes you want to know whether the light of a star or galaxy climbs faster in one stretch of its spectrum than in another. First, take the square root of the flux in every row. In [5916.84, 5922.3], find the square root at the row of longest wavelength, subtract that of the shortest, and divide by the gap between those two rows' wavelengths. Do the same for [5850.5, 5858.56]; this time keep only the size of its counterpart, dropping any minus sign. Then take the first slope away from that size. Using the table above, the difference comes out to 0.0055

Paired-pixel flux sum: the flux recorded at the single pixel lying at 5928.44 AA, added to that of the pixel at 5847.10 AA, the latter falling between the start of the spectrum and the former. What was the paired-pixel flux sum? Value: 2.27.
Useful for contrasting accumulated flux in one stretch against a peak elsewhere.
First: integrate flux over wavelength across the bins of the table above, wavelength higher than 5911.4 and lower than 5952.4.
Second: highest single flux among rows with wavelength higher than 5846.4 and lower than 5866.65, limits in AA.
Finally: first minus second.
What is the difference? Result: 46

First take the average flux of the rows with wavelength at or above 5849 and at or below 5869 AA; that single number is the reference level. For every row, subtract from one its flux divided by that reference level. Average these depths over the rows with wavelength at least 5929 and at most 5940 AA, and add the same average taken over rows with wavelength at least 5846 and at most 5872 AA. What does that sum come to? 0.01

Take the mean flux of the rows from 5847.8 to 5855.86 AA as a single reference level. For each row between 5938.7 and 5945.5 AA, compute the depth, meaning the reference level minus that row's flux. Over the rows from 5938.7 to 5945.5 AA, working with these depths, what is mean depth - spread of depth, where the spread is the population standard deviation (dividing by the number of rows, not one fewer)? -0.10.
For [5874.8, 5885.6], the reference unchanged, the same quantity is -0.07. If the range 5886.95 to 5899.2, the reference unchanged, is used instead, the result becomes 0.09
